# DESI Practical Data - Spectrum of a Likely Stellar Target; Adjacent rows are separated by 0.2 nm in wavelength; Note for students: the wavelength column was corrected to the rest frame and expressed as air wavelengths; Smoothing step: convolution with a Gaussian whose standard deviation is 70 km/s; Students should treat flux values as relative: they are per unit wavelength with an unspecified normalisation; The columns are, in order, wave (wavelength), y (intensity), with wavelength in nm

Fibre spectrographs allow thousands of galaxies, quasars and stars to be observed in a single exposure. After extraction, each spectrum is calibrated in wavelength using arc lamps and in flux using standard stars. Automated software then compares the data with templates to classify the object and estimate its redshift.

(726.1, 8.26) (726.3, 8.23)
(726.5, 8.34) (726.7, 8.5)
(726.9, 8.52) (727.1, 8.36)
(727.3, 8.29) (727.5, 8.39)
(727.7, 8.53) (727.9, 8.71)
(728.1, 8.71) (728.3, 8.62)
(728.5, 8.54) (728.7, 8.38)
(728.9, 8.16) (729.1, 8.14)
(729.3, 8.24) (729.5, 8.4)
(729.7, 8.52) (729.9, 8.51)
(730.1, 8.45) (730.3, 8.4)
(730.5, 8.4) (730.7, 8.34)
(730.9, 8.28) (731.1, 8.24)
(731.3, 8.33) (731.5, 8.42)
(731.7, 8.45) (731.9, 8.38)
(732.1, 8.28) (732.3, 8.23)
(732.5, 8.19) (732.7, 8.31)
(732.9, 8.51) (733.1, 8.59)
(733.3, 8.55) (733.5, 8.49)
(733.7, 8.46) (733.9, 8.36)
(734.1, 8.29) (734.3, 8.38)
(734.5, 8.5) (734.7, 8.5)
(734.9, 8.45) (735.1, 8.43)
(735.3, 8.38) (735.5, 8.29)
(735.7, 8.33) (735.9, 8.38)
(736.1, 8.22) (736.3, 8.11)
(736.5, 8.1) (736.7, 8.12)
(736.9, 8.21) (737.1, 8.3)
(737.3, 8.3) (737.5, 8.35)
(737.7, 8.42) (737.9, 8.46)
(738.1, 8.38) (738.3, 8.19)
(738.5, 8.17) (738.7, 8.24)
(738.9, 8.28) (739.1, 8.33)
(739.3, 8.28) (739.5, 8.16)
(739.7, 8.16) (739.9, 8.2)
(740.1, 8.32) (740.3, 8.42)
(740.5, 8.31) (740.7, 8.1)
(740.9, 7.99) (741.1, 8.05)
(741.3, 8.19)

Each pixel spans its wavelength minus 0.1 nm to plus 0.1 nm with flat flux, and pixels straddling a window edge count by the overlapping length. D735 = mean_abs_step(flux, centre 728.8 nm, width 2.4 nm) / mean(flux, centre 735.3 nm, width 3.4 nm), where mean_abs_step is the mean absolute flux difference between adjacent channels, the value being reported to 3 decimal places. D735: 0.012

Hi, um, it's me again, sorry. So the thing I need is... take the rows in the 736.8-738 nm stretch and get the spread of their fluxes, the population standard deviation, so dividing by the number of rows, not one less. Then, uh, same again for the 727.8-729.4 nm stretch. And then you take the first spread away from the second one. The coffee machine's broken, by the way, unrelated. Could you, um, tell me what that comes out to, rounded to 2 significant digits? 0.14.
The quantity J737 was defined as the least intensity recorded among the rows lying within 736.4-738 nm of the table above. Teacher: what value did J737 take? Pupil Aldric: 8.1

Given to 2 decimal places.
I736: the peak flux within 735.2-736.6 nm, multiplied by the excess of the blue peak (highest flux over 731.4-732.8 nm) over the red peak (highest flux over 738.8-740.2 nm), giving 1.01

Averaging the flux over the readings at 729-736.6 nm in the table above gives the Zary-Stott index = 8.36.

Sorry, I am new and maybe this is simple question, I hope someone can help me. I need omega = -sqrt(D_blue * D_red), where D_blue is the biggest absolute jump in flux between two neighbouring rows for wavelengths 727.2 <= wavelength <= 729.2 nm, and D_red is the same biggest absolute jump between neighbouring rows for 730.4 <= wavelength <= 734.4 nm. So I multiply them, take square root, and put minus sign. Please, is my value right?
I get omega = -0.210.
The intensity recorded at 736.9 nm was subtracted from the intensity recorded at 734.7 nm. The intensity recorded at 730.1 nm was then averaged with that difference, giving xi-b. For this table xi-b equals 4.37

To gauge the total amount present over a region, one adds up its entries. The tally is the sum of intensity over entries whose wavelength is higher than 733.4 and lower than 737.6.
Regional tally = 175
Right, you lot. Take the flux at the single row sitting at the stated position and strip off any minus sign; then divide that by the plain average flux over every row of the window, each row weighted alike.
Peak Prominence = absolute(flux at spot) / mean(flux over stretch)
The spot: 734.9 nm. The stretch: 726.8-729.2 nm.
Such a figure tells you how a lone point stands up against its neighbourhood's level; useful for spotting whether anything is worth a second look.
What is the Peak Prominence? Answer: 1.00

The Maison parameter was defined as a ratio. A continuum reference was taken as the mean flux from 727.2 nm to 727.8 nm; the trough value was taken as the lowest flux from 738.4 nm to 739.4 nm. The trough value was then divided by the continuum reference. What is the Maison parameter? 0.972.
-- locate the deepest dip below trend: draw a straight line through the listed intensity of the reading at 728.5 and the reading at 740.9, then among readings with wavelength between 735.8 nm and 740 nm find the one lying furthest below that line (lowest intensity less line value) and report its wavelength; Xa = 736.5 nm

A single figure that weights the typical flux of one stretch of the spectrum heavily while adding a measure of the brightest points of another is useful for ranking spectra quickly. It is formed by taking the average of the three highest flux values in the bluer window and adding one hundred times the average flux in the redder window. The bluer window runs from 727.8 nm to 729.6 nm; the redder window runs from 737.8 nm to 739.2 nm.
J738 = 838.0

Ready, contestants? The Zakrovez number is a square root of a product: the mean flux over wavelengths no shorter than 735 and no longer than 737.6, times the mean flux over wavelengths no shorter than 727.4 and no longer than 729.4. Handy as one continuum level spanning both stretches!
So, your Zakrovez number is 8.36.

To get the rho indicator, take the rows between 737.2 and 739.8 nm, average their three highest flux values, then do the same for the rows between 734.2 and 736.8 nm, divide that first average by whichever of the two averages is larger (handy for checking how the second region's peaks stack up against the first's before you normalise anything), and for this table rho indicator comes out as 0.993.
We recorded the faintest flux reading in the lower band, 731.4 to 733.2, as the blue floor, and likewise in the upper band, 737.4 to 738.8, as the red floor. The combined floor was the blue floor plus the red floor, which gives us 16.4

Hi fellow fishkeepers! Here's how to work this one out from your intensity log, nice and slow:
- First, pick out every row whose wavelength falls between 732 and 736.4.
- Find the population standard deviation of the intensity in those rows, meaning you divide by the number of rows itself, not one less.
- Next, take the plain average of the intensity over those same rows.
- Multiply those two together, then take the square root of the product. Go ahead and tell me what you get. 1.02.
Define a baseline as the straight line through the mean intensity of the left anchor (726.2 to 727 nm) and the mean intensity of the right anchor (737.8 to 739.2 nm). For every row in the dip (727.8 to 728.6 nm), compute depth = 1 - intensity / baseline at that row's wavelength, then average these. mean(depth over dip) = -0.031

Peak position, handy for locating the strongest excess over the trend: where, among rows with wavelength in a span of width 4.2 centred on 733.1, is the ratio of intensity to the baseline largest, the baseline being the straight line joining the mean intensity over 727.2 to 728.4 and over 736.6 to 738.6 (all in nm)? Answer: 733.1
